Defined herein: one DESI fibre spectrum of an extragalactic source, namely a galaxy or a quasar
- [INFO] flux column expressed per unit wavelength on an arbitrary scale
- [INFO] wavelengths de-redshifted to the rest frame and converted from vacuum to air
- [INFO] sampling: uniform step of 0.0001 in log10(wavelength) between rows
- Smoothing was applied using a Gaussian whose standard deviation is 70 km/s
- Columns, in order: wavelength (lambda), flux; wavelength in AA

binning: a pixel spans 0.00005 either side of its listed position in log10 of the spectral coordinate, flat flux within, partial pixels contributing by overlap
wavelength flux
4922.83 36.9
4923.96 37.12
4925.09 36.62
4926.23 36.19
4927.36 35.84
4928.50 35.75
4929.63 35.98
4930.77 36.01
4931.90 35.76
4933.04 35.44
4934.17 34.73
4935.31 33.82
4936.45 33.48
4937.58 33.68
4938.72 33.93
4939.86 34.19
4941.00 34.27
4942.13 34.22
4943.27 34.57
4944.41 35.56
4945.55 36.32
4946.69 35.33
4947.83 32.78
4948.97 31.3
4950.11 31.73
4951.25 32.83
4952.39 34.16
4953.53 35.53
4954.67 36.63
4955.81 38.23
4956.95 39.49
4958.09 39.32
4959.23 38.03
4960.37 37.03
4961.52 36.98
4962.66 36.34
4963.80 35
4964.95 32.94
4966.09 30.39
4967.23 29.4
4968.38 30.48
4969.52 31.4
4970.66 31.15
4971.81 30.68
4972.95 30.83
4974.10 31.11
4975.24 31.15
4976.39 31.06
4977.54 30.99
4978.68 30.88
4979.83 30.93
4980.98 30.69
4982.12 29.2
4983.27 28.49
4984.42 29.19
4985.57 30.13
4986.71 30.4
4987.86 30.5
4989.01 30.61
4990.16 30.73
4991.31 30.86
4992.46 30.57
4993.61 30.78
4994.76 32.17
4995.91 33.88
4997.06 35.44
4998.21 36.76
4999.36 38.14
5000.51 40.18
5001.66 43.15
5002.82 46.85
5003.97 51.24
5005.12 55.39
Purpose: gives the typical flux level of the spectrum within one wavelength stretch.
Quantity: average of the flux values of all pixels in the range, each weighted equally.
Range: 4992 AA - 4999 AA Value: 33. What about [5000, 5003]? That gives 43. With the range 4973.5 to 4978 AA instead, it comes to 31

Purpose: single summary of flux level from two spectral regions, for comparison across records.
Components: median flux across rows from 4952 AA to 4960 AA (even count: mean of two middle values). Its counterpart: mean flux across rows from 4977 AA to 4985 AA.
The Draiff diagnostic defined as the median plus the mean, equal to 68.1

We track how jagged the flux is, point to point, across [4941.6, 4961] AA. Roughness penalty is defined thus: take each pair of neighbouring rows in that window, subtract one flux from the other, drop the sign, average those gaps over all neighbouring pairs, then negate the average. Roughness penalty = -1.1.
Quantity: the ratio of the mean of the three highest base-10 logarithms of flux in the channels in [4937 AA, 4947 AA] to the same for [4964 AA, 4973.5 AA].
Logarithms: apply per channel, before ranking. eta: 1.034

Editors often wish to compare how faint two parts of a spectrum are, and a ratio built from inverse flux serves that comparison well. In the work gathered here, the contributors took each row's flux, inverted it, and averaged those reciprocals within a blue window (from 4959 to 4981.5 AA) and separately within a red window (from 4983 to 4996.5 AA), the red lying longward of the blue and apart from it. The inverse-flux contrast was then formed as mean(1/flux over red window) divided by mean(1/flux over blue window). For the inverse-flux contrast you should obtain 1.05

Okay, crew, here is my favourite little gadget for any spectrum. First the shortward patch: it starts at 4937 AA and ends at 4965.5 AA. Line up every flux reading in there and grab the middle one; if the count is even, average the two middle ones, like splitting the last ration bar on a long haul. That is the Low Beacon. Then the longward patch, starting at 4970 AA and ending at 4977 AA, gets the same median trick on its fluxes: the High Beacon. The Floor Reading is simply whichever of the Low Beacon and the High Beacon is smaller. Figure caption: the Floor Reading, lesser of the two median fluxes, 31.1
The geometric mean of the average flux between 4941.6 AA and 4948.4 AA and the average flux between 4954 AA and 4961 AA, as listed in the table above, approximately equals 36.4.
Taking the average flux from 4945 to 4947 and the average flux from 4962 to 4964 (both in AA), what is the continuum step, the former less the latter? 0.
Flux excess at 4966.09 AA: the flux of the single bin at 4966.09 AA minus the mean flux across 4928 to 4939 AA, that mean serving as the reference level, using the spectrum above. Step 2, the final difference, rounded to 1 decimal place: -4.5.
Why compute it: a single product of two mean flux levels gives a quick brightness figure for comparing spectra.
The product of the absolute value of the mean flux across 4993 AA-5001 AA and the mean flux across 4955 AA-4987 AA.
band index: 1151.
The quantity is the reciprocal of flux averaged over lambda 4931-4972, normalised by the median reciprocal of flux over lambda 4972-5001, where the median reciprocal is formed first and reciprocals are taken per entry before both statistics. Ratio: 0.90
